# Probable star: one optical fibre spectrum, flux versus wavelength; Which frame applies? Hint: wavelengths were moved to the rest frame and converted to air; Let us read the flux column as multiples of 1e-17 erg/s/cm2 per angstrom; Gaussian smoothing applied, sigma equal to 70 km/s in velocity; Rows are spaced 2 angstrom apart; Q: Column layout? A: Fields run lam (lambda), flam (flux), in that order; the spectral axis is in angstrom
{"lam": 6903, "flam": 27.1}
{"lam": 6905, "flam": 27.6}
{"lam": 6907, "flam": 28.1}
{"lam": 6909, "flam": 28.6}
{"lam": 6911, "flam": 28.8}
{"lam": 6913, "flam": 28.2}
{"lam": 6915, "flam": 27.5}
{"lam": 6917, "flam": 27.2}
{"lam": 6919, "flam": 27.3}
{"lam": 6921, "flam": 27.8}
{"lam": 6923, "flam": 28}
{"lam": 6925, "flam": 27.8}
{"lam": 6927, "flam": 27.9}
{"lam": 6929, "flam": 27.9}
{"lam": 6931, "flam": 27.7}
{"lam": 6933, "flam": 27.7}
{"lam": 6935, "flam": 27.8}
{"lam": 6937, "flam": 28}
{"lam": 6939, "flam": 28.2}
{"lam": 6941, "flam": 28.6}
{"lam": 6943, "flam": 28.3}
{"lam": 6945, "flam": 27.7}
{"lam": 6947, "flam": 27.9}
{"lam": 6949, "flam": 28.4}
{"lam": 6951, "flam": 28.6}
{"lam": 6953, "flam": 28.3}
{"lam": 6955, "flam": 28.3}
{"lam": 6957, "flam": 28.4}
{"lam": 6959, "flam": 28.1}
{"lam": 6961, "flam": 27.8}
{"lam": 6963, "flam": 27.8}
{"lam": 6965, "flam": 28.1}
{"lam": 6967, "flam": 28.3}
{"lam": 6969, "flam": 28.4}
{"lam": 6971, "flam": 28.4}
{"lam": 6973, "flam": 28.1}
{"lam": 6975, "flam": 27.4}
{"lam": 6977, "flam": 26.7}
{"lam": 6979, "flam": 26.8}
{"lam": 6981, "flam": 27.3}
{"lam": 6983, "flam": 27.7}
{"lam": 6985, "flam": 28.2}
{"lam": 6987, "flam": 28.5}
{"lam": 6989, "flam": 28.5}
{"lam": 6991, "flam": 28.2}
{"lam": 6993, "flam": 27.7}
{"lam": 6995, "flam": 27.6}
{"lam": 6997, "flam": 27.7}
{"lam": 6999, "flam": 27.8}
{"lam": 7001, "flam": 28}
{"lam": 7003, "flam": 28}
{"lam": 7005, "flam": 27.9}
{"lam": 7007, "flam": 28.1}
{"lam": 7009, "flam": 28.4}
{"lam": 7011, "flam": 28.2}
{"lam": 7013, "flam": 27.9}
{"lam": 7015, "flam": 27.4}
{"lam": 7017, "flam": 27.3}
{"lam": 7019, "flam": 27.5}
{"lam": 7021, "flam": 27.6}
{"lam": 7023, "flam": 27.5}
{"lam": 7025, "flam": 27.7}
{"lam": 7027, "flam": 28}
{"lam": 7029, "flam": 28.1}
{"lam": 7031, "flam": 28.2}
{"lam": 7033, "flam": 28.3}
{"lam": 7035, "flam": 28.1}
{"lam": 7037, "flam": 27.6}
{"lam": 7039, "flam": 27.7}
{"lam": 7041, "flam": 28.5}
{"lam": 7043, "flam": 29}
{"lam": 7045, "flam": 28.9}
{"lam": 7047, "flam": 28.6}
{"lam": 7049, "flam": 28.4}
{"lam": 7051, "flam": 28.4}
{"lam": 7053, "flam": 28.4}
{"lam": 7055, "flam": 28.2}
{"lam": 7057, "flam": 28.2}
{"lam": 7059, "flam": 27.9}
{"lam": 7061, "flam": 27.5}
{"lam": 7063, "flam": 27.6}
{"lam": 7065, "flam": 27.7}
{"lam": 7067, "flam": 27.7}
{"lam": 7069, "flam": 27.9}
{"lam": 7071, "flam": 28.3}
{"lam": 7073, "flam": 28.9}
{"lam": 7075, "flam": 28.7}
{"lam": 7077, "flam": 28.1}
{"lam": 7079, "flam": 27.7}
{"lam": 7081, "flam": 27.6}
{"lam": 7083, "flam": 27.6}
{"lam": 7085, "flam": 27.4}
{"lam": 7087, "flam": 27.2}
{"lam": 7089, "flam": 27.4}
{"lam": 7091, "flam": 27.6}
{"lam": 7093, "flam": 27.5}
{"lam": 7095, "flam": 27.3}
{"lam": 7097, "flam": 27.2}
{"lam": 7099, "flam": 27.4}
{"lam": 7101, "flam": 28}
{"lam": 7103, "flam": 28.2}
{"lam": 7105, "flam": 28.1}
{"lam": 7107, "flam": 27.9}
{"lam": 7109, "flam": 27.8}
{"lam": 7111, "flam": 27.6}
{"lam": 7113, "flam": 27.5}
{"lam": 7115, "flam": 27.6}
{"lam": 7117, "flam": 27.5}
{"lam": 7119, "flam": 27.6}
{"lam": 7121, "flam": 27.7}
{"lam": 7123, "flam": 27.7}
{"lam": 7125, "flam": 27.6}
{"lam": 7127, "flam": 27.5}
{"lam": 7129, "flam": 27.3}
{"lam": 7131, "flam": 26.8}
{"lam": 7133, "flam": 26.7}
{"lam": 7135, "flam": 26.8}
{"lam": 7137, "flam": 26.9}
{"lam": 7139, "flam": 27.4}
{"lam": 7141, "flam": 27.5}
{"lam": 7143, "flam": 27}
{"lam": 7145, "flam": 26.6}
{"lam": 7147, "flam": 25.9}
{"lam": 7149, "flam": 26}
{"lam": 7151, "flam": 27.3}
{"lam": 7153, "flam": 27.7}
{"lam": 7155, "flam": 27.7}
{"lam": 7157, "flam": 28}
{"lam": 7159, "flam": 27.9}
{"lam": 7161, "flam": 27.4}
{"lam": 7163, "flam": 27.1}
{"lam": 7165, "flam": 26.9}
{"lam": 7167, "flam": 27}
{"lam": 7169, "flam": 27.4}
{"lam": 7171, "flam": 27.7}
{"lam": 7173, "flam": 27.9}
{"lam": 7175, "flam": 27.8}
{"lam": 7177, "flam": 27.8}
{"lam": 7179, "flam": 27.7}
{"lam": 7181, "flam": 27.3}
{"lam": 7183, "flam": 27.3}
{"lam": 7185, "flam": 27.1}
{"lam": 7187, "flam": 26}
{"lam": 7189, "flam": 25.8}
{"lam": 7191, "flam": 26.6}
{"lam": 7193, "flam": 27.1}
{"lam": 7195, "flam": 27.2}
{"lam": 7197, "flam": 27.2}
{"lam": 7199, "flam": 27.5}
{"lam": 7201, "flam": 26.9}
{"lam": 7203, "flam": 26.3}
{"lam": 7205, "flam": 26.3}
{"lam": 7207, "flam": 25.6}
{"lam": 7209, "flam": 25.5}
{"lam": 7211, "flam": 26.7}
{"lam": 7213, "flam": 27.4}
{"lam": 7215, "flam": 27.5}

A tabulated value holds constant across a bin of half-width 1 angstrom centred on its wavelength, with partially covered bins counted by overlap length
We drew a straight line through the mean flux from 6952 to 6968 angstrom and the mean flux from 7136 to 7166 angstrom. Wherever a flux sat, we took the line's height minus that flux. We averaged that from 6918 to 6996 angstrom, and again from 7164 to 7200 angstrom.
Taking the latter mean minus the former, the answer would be -0.4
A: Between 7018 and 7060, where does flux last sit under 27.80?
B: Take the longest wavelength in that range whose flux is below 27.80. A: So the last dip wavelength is 7039 angstrom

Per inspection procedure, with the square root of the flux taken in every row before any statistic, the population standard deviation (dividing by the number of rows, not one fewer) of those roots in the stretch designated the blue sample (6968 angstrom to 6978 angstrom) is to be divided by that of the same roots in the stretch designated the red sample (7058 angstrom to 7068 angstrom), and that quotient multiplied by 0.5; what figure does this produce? 2.5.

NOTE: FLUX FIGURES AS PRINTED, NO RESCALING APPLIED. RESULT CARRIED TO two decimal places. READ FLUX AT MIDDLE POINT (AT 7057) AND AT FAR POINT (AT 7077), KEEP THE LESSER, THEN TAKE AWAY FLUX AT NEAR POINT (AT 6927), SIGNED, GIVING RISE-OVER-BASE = 0.20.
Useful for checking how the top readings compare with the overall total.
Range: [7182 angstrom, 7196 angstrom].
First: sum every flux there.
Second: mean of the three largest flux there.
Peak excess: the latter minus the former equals -160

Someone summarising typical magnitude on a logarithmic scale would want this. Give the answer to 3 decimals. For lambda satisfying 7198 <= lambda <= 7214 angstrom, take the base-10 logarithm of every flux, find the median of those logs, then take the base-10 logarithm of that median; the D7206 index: 0.153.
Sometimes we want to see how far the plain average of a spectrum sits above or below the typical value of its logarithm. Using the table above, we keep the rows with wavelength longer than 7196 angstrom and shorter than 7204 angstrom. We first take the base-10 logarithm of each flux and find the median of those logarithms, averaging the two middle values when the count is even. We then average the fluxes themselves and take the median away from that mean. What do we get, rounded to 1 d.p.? 25.5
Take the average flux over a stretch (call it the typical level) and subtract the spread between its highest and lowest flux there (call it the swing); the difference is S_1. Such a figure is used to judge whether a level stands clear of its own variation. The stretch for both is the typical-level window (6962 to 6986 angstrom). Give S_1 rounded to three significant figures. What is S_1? 26.1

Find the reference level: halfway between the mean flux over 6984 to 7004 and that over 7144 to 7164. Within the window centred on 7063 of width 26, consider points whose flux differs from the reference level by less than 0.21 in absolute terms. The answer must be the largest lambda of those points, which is 7067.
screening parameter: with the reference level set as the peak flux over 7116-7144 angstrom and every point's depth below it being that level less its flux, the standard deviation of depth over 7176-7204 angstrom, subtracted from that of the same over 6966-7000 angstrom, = -0.04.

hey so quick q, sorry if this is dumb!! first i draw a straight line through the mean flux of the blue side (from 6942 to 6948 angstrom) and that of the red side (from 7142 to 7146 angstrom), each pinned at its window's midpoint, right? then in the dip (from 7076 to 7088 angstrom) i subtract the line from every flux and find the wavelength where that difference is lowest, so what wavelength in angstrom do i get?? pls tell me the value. 7087 angstrom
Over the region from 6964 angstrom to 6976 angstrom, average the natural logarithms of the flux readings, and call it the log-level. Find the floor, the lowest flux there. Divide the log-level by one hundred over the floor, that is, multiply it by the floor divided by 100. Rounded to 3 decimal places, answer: 0.914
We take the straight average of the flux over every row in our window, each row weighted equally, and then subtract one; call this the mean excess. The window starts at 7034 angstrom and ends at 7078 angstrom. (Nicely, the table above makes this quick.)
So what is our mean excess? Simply 27.2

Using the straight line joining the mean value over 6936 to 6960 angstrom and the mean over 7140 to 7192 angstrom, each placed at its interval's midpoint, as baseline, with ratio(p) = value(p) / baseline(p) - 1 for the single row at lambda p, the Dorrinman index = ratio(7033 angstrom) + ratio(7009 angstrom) 0.034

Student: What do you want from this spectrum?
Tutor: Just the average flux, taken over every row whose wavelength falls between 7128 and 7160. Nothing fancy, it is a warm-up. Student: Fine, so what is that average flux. 27.1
